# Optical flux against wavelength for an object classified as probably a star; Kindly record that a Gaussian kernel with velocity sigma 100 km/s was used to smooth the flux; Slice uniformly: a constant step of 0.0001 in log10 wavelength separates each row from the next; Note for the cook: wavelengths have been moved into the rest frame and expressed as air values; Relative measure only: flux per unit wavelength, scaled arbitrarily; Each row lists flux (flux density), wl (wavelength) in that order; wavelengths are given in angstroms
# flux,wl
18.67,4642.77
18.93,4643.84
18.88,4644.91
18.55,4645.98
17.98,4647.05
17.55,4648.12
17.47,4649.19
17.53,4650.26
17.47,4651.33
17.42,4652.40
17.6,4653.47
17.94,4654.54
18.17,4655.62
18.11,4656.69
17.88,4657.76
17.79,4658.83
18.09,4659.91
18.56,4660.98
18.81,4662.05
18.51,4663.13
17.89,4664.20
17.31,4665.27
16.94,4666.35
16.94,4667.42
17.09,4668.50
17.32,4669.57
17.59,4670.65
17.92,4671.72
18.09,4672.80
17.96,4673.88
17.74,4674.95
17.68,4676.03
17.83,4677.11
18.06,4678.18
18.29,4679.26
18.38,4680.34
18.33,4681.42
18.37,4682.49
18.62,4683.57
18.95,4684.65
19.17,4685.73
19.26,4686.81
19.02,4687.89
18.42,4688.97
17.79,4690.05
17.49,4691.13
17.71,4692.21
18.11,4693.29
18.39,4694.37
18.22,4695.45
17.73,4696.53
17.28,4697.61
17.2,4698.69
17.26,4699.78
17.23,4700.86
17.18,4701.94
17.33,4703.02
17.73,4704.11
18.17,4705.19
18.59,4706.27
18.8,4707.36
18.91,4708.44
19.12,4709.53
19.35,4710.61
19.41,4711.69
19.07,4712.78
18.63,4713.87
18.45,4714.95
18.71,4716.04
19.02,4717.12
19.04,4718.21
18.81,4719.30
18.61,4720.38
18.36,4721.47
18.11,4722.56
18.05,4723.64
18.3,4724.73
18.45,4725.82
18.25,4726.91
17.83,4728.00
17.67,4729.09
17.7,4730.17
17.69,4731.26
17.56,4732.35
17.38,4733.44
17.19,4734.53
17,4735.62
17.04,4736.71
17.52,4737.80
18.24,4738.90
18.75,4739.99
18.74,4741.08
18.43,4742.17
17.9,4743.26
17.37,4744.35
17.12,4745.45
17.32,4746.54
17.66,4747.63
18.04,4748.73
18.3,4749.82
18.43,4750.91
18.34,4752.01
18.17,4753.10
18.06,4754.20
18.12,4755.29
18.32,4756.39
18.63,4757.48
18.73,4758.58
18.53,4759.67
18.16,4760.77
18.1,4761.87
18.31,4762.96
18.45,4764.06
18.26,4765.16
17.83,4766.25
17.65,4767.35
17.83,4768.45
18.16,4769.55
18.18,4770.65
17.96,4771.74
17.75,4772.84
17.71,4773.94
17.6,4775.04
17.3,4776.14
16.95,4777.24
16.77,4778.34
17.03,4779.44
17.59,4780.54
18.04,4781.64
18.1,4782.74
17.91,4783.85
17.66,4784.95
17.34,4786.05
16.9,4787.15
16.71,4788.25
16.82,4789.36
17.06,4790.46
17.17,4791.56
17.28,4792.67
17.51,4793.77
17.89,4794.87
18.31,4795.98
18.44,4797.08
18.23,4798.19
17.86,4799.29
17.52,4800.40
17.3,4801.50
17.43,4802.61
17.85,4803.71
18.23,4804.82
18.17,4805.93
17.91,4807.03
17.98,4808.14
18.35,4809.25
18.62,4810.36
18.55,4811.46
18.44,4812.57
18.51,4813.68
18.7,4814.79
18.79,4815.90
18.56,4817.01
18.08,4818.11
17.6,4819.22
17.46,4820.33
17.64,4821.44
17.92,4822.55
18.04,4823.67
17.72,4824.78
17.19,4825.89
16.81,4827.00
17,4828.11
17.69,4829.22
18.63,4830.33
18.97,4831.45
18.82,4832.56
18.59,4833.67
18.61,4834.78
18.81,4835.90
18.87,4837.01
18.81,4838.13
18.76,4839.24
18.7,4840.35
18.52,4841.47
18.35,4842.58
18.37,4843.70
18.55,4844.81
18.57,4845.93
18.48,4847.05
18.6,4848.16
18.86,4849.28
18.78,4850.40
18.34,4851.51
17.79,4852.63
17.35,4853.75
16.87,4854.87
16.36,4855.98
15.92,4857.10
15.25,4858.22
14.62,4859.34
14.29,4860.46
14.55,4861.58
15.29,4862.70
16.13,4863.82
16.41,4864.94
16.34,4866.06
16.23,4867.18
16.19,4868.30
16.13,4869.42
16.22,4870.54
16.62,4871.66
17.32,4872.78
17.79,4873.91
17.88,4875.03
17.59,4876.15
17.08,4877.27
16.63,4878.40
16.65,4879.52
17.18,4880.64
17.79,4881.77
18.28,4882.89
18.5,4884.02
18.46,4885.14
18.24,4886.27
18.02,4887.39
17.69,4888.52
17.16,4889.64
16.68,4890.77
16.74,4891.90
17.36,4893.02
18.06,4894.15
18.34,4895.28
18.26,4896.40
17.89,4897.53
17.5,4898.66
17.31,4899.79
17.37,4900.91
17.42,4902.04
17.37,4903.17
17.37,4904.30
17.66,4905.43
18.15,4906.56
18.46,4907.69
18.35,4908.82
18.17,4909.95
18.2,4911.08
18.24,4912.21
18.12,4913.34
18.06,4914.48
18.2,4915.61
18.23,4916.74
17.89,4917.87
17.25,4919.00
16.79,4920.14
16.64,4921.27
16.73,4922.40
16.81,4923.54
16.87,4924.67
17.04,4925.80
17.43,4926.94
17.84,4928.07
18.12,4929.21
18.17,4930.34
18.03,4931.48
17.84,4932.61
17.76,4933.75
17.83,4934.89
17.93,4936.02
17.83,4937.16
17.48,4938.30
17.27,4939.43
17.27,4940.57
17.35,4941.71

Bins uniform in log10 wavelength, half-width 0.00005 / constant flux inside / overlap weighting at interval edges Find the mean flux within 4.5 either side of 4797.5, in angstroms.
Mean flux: 17.9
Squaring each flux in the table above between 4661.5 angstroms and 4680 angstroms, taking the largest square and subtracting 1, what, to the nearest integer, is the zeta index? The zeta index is 353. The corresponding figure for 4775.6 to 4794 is 327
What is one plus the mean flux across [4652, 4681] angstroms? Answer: 18.8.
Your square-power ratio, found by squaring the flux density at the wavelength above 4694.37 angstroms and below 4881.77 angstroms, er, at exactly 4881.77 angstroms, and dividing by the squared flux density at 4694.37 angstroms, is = 0.94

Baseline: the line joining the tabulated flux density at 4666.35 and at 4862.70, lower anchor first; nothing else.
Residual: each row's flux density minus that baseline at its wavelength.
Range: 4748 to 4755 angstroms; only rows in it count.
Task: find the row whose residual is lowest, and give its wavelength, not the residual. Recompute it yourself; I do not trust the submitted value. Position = 4748.73 angstroms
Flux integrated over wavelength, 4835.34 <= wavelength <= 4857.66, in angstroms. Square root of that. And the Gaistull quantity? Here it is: 20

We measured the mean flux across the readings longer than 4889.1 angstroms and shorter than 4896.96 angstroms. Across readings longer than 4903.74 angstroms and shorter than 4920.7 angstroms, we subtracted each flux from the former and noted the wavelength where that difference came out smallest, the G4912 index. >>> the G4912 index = 4907.69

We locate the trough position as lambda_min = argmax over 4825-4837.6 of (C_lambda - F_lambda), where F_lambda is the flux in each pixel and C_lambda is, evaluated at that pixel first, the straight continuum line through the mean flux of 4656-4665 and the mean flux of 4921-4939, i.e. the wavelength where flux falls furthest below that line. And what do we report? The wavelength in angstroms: 4827.00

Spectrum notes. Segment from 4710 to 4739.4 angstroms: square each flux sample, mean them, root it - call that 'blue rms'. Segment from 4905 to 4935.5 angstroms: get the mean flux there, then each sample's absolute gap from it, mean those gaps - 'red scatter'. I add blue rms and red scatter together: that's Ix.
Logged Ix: 18.7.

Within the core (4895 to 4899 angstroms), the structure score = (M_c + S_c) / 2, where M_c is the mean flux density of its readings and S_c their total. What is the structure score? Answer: 45.0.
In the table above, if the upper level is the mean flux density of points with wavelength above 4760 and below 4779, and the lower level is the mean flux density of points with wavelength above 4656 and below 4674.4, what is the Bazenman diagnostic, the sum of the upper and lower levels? 35.6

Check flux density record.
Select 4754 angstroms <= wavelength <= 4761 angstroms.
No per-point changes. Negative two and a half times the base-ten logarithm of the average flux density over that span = -3.16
